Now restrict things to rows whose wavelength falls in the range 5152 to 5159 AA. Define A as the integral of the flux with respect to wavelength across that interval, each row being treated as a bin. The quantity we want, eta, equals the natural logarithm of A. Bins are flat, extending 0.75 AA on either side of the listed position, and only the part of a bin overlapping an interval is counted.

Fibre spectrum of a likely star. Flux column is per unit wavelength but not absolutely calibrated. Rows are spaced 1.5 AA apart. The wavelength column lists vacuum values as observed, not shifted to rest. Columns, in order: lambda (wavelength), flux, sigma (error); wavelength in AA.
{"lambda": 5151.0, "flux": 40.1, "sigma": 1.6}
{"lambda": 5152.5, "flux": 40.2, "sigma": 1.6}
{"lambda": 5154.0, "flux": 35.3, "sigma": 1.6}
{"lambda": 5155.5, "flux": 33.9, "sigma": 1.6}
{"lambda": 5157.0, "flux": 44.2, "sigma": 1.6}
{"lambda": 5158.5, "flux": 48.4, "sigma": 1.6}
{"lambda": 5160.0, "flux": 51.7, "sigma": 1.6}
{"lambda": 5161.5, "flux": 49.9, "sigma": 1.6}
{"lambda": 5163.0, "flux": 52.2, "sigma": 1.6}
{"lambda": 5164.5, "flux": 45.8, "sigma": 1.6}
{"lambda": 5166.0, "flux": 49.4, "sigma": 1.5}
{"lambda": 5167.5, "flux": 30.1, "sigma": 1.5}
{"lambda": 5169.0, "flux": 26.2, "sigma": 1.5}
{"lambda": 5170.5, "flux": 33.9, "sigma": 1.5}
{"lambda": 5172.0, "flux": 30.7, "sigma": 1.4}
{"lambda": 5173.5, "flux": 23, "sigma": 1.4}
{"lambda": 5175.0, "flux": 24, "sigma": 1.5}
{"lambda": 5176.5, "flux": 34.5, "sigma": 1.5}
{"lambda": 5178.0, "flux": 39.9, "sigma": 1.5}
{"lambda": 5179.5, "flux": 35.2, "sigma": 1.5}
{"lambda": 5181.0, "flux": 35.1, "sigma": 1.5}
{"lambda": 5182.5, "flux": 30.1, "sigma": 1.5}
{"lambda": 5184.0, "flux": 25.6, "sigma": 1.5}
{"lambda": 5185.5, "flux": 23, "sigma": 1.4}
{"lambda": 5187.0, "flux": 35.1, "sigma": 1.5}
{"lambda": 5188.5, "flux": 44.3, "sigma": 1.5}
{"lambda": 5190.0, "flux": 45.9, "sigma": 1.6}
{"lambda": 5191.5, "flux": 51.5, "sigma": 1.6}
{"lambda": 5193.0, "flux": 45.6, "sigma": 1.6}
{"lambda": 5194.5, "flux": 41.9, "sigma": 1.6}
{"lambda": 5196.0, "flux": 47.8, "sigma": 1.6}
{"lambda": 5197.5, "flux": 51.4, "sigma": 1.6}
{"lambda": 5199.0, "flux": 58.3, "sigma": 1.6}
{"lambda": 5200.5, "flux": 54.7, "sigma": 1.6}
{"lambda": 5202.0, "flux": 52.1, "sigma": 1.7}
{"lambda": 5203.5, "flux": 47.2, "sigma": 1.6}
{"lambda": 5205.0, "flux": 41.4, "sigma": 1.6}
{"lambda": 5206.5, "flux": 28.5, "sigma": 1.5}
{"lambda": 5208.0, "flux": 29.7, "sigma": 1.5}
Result 5.64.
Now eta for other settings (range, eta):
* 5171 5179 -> 5.50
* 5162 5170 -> 5.79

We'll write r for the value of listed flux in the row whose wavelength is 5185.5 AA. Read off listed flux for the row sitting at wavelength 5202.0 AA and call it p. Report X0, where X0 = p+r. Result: 75.1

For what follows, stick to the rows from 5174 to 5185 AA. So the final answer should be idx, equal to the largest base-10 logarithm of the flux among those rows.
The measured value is 1.60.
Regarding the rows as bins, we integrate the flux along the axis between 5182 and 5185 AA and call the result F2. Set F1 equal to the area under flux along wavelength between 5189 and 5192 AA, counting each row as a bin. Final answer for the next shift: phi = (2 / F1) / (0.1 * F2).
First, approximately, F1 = 144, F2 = 82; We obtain 0.0017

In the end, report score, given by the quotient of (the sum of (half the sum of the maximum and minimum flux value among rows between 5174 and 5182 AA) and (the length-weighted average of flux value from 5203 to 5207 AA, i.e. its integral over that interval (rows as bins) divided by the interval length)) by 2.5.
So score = 28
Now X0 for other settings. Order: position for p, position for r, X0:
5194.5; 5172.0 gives 72.6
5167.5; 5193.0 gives 75.7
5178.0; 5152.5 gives 80.1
